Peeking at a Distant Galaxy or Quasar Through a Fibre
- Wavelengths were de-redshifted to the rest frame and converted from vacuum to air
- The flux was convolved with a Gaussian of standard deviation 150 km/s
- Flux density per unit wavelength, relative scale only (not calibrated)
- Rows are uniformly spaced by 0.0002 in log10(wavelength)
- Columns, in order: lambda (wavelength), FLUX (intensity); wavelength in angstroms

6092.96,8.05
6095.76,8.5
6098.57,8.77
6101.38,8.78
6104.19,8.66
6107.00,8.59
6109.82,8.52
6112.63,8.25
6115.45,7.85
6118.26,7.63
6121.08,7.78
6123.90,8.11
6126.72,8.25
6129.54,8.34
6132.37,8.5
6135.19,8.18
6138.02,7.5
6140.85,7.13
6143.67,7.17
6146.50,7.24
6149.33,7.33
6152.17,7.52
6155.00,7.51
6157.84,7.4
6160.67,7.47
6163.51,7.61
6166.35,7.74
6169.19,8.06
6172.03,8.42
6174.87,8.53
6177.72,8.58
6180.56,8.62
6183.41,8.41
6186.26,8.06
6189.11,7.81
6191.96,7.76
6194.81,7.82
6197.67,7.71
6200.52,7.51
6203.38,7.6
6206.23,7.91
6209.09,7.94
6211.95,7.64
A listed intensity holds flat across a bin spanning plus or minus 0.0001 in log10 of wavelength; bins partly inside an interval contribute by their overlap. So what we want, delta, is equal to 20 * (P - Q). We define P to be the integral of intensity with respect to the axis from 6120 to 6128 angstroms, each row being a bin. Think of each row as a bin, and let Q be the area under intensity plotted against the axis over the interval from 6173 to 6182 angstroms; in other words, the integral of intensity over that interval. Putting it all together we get -254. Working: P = 64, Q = 77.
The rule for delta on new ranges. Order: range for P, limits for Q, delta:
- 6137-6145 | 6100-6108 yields -227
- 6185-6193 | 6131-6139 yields -34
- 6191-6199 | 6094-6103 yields -317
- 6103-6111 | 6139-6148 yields 77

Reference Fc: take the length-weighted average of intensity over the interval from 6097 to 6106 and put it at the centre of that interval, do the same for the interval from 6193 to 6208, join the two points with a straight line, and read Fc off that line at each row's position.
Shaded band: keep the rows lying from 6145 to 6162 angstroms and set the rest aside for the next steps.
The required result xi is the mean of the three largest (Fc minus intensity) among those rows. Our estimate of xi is 0.9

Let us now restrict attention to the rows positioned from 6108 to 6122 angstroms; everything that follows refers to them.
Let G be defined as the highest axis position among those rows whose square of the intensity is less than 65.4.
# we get 6121.08 angstroms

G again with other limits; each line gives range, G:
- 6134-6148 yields 6146.50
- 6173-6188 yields 6186.26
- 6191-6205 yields 6203.38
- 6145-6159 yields 6157.84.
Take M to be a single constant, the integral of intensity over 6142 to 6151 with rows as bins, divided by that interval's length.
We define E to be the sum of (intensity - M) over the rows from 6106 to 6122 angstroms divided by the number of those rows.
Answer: 0.9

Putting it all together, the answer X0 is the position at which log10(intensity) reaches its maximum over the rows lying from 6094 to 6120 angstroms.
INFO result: 6101.38 angstroms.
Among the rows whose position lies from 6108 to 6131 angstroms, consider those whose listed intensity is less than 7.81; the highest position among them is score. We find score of 6121.08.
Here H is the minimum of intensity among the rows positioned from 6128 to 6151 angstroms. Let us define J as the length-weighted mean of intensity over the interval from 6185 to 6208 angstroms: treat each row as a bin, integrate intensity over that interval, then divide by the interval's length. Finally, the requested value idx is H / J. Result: 0.92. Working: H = 7.13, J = 7.8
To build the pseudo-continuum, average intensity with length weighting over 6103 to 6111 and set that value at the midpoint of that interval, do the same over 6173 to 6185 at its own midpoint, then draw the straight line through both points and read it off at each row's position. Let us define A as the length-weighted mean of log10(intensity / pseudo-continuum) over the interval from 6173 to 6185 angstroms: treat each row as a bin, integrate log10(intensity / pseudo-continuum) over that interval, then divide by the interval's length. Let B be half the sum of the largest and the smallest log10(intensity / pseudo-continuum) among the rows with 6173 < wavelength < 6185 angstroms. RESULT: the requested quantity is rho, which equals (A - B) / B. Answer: -1.14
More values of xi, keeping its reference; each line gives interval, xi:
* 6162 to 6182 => 0.3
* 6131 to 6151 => 1.1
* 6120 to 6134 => 0.5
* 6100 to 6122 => 0.8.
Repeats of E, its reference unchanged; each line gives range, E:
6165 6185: 1.1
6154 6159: 0.2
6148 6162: 0.2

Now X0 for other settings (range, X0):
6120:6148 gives 6132.37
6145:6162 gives 6152.17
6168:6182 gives 6180.56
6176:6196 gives 6180.56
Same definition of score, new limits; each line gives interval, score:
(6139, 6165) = 6163.51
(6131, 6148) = 6146.50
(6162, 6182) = 6166.35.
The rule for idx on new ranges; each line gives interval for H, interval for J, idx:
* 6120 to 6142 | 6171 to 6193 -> 0.86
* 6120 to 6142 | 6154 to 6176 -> 0.91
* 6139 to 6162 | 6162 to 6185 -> 0.87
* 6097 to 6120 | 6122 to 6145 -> 0.97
